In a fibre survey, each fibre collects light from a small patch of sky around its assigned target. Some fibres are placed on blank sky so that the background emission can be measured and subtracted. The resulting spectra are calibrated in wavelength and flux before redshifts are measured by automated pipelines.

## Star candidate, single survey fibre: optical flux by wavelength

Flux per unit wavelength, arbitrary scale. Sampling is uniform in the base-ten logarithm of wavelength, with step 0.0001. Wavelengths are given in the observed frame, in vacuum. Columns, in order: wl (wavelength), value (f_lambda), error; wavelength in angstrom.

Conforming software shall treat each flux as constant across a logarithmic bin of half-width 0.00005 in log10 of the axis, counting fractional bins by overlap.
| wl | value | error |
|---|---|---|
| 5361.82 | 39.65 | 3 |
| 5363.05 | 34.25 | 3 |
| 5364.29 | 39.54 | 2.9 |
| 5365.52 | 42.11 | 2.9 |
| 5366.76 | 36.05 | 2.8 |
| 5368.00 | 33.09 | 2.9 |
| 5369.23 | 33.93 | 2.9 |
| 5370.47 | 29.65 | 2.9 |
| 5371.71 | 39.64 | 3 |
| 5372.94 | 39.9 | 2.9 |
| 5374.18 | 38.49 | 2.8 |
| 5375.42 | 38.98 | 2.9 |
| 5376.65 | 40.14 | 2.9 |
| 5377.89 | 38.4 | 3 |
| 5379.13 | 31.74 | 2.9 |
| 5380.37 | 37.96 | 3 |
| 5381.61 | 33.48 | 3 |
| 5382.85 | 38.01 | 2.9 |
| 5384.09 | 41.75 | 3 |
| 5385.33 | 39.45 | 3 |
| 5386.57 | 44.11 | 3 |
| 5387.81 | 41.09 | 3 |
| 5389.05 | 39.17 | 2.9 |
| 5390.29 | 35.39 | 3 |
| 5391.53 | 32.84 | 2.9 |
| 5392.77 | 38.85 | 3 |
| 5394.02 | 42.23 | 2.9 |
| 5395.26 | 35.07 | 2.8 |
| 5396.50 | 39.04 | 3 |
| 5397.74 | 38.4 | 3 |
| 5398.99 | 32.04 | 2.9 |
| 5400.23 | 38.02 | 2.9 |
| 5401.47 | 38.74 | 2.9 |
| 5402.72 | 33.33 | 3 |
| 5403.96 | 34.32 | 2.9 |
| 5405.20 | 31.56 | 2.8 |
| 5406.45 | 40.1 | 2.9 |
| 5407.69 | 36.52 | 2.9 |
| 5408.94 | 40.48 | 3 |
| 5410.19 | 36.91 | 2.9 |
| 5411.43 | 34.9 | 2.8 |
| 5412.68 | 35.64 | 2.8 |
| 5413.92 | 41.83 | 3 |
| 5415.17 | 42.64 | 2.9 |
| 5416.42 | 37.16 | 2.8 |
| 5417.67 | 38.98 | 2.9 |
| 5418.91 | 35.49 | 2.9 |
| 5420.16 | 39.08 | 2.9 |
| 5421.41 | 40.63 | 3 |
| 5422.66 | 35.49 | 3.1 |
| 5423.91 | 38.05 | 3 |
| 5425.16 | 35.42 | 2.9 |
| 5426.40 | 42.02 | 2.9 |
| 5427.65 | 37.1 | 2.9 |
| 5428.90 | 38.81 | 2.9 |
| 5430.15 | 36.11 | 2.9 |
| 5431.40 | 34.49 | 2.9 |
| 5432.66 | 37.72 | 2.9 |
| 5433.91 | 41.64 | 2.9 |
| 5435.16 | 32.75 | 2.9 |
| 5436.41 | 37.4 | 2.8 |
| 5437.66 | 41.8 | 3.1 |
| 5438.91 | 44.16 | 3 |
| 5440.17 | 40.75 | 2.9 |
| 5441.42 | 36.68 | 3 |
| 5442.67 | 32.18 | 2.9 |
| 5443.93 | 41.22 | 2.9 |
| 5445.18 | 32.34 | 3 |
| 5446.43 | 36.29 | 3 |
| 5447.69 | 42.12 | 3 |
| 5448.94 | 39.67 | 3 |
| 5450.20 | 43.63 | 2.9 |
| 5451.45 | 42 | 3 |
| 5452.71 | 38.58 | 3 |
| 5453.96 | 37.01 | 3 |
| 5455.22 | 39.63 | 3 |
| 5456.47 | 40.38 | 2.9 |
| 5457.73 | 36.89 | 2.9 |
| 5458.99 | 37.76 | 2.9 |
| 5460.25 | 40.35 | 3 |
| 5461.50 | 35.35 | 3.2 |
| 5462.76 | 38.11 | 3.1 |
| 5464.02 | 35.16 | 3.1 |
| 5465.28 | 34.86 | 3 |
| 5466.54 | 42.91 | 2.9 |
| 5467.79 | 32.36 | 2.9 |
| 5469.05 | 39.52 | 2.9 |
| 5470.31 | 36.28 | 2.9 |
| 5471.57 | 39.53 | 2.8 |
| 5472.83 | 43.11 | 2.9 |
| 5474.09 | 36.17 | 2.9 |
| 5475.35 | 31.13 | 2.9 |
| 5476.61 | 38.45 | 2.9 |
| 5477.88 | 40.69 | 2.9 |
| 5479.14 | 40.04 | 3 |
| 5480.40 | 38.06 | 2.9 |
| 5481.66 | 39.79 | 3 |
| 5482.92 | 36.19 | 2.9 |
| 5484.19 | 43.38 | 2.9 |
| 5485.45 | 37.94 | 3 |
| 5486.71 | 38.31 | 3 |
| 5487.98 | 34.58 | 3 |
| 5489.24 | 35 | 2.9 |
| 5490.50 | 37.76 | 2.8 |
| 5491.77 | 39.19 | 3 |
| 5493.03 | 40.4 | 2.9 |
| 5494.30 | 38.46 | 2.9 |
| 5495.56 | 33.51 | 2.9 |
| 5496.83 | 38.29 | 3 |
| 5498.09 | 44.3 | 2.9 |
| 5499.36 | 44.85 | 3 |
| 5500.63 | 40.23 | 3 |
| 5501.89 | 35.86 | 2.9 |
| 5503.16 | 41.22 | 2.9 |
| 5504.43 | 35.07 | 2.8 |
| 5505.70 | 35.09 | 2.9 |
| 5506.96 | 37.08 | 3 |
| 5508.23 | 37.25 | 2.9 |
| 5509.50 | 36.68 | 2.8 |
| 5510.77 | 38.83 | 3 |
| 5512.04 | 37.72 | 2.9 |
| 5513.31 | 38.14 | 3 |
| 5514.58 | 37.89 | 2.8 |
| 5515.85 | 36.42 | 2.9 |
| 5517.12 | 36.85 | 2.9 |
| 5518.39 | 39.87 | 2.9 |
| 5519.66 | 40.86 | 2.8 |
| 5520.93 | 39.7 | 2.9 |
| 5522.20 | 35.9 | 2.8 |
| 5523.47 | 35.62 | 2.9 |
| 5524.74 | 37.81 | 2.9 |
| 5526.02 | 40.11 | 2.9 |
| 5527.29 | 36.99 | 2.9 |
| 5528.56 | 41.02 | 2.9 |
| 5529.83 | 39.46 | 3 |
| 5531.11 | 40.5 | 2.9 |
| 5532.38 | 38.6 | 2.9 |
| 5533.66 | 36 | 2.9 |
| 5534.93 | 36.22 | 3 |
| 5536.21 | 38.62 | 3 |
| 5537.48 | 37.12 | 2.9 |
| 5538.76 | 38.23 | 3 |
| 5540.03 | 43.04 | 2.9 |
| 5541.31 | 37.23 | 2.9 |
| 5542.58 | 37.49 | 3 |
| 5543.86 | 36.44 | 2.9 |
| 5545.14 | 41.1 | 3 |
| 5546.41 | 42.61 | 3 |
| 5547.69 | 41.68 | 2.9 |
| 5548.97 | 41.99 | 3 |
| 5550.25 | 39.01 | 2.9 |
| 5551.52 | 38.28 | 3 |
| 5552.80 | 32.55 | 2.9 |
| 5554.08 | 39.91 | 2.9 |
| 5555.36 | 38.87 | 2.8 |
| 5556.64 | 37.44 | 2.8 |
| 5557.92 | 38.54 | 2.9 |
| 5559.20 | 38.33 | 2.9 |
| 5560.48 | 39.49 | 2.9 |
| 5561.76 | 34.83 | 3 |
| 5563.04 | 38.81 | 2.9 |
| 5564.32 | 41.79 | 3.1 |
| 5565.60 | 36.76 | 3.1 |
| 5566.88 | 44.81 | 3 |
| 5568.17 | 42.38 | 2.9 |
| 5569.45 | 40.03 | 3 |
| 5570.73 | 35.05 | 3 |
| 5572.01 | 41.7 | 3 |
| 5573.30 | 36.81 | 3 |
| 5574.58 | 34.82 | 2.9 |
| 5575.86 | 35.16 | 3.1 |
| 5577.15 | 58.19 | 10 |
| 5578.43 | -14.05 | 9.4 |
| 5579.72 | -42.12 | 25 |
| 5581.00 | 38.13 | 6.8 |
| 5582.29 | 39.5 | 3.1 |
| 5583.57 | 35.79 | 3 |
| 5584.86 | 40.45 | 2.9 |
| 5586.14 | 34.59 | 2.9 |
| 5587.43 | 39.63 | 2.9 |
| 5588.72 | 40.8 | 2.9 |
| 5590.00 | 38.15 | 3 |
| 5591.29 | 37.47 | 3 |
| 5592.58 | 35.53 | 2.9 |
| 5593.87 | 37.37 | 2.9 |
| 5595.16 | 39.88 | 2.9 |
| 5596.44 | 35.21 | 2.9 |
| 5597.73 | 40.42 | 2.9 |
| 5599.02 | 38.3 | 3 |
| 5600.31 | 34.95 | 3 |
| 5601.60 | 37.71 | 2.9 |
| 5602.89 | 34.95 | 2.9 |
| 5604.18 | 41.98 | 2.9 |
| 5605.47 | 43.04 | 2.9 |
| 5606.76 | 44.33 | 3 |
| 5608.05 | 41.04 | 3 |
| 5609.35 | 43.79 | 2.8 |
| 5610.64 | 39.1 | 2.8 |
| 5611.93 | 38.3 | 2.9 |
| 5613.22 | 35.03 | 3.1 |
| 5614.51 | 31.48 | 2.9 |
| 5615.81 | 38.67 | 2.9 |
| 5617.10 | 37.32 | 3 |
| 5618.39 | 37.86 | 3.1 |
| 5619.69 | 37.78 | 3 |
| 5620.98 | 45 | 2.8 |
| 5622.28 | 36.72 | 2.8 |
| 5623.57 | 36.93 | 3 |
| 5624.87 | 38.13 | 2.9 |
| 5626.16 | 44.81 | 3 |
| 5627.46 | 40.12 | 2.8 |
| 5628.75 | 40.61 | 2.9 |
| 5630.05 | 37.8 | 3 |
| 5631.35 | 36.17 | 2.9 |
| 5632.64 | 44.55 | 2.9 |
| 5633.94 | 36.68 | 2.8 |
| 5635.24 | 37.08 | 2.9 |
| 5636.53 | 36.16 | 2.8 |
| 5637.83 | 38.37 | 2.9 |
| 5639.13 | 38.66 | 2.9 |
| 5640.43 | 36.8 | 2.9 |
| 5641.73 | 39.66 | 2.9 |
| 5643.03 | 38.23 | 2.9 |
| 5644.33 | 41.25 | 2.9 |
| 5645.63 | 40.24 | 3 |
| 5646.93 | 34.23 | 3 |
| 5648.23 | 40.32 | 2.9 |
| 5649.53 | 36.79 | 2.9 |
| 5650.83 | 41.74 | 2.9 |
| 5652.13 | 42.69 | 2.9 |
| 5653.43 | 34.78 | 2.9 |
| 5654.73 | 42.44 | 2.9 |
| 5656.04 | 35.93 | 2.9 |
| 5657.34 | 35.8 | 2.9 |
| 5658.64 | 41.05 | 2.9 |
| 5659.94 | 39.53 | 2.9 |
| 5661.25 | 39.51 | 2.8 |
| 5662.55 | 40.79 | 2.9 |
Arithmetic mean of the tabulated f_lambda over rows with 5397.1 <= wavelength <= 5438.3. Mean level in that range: 37.4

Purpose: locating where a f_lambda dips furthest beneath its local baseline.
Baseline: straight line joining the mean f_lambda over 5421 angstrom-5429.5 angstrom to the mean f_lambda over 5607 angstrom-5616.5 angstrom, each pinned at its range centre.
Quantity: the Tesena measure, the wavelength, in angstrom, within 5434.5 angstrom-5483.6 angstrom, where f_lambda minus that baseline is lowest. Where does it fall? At 5475.35 angstrom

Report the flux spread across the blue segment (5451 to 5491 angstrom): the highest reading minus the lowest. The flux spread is 12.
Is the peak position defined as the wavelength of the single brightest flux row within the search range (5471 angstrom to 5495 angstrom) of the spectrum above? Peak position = 5484.19 angstrom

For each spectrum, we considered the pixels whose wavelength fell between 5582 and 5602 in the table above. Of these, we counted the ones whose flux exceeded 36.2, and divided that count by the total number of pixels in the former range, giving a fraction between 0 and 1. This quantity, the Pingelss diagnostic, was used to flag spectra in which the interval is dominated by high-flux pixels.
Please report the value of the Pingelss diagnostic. 0.69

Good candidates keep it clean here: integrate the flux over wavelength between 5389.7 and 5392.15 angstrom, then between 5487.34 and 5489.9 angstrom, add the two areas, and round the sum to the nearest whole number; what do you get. 173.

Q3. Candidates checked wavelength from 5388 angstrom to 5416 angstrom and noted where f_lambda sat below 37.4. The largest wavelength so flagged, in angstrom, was 5412.68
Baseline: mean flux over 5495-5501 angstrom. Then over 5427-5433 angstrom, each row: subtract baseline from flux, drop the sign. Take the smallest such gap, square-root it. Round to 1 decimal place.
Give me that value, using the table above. 1.2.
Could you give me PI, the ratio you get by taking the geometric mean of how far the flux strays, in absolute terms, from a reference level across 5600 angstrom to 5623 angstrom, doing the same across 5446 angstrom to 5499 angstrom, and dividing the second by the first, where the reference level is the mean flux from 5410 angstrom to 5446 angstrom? 1.0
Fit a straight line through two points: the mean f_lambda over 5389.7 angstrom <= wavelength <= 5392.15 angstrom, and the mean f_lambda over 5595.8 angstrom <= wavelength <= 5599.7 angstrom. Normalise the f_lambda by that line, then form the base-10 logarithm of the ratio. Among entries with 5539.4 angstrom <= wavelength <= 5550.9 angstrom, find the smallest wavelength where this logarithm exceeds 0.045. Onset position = 5540.03 angstrom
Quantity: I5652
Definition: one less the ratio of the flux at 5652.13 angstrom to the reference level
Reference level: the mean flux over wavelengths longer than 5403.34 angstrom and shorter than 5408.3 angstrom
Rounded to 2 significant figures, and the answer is -0.20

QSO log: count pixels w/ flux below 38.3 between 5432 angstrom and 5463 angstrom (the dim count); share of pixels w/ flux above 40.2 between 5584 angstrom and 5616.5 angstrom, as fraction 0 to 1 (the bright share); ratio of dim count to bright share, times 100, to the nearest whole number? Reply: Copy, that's 3750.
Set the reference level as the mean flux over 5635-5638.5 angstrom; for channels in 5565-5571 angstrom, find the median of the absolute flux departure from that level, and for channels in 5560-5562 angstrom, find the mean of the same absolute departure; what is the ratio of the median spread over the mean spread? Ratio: 1.2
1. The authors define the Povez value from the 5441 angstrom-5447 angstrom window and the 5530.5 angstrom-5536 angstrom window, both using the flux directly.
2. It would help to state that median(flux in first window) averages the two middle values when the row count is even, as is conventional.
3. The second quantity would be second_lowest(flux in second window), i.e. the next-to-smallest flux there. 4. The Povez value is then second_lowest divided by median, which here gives 1.00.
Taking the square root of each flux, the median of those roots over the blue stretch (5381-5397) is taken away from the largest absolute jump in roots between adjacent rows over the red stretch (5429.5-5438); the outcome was -5.52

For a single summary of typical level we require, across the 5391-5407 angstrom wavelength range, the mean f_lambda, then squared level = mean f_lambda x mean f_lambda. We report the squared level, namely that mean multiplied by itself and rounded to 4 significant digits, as 1332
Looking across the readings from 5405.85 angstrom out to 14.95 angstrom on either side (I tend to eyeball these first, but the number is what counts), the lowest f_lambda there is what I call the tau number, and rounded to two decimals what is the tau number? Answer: 31.56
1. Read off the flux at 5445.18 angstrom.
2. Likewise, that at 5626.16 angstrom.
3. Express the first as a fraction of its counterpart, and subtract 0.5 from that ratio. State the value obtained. 0.22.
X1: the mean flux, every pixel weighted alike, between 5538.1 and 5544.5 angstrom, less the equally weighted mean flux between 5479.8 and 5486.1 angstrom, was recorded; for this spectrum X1 -0.6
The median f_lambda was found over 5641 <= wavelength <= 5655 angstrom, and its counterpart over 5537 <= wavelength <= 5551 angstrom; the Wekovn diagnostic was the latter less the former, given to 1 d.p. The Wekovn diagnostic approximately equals -1.2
